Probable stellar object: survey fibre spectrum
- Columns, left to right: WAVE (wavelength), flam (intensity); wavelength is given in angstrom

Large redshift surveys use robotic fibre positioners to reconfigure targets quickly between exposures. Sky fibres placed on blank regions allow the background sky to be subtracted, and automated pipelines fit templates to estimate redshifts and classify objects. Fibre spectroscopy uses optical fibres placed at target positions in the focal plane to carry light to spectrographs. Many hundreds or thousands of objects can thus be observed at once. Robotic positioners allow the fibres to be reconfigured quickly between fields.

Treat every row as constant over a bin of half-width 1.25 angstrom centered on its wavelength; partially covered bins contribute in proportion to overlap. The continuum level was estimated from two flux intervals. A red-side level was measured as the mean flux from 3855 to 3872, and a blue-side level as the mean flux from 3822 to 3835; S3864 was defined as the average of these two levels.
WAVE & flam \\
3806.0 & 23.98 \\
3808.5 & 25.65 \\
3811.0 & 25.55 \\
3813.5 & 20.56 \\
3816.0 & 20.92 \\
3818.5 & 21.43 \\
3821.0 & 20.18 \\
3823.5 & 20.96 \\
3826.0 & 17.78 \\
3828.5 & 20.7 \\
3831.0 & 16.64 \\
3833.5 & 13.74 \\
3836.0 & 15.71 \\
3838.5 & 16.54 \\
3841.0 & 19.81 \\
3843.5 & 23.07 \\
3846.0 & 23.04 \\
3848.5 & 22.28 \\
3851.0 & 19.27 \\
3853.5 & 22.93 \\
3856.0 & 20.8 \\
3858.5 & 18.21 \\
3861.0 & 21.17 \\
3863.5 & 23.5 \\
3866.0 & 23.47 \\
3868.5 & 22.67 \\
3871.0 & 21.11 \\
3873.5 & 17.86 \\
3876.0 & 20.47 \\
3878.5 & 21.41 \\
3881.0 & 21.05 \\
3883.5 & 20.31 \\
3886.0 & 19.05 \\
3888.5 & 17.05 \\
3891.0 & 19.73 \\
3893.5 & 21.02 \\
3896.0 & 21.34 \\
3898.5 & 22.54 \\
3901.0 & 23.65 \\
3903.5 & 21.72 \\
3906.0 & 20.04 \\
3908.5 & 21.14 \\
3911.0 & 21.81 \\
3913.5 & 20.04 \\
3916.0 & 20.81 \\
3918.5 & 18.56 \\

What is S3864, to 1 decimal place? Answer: 19.8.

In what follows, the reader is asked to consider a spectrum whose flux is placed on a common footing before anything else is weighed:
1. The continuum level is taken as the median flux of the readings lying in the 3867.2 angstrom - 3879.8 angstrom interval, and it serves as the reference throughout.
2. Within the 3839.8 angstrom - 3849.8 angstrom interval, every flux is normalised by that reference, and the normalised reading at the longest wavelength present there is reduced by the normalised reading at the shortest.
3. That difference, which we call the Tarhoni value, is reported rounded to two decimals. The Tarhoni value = 0.12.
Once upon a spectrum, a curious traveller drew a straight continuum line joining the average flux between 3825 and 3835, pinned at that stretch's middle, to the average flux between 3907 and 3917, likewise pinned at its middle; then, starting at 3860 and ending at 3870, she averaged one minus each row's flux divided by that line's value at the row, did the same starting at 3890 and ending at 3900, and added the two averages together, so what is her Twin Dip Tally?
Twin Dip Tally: -0.26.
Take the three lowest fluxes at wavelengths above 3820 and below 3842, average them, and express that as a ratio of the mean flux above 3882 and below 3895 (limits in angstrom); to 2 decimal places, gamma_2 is 0.79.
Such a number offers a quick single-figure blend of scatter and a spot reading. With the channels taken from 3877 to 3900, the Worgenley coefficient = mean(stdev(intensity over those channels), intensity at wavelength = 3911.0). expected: 11.7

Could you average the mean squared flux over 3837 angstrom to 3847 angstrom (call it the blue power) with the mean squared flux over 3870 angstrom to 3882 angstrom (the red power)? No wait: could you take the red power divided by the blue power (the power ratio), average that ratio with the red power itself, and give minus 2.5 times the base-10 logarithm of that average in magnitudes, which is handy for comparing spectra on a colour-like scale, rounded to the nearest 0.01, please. -5.80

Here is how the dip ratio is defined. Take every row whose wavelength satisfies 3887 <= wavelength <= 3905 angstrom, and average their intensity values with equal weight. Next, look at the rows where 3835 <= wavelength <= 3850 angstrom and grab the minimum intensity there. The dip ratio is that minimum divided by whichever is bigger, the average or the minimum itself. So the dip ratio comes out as 0.75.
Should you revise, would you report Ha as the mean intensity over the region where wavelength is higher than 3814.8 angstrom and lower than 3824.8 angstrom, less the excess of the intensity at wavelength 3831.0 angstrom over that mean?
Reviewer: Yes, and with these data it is 25.1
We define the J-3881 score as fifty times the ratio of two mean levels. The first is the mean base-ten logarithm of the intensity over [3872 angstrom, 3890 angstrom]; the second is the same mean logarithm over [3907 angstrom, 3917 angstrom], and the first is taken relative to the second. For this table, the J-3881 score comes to 49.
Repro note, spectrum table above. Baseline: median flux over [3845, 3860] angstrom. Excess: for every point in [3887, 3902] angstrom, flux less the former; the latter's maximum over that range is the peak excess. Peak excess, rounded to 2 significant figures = 2.1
